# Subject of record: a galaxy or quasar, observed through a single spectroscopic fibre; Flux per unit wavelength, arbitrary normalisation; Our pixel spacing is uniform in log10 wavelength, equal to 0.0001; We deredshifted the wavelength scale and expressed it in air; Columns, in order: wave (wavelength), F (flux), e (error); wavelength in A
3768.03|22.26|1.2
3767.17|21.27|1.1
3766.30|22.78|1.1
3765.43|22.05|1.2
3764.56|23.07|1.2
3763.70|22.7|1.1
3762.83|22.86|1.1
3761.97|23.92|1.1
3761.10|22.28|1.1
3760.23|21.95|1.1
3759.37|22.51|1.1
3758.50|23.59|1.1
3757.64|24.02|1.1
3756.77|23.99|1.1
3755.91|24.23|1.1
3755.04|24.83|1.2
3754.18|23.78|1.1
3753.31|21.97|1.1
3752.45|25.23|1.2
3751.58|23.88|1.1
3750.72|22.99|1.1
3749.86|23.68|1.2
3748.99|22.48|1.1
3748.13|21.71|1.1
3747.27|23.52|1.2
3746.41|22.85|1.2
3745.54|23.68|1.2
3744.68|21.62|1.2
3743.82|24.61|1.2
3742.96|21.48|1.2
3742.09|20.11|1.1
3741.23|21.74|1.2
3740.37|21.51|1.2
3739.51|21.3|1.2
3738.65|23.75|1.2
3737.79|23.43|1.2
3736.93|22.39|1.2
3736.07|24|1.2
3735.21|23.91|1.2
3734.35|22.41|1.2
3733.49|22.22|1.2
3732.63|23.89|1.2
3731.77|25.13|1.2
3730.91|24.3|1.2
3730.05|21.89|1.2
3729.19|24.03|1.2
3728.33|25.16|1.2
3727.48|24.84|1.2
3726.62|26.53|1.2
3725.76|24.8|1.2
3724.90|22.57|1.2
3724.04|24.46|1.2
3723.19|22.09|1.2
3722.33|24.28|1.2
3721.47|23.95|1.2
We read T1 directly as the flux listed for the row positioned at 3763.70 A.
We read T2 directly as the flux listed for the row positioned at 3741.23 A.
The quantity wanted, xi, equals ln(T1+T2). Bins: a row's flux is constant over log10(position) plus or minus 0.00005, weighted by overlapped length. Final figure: 3.79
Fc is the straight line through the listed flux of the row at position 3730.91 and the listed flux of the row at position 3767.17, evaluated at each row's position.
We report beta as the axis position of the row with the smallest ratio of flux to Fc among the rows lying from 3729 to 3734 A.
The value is 3730.05 A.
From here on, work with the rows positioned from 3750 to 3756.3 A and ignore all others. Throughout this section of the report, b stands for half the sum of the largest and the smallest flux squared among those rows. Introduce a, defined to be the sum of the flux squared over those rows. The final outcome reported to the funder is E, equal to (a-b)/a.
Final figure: 0.860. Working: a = 3987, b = 560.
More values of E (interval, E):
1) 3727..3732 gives 0.842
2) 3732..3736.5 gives 0.803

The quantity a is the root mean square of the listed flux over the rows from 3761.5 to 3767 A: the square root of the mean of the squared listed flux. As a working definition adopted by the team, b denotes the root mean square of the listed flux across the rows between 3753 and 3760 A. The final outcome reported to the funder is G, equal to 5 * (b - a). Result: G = 4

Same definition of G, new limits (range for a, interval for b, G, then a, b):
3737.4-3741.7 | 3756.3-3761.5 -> 4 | 22.4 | 23.1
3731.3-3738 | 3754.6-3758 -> 4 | 23.4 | 24.3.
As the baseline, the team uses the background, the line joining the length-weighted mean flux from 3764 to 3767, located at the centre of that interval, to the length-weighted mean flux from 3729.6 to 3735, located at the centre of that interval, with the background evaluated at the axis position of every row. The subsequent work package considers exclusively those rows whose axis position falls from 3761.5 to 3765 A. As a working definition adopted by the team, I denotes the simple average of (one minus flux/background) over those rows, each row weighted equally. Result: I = -0.026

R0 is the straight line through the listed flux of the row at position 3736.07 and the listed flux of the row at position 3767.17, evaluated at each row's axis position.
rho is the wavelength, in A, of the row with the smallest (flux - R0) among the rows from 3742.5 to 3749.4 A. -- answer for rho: 3742.96 A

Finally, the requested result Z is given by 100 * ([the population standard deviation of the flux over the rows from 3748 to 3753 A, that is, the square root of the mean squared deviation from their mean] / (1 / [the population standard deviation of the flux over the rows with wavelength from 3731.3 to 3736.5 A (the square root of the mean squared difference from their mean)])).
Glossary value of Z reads 112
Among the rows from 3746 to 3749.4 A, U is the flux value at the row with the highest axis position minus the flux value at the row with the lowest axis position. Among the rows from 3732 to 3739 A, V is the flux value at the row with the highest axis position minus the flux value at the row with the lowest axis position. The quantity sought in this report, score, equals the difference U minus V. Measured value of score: -0.2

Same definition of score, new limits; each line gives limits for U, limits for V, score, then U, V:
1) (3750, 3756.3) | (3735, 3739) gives 1.4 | 1.2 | -0.2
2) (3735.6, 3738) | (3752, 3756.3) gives 0.4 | -0.6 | -1.0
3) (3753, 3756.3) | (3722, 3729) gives 1.4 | 2.3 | 0.9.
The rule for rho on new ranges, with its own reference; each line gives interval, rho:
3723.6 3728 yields 3724.90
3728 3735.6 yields 3730.05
